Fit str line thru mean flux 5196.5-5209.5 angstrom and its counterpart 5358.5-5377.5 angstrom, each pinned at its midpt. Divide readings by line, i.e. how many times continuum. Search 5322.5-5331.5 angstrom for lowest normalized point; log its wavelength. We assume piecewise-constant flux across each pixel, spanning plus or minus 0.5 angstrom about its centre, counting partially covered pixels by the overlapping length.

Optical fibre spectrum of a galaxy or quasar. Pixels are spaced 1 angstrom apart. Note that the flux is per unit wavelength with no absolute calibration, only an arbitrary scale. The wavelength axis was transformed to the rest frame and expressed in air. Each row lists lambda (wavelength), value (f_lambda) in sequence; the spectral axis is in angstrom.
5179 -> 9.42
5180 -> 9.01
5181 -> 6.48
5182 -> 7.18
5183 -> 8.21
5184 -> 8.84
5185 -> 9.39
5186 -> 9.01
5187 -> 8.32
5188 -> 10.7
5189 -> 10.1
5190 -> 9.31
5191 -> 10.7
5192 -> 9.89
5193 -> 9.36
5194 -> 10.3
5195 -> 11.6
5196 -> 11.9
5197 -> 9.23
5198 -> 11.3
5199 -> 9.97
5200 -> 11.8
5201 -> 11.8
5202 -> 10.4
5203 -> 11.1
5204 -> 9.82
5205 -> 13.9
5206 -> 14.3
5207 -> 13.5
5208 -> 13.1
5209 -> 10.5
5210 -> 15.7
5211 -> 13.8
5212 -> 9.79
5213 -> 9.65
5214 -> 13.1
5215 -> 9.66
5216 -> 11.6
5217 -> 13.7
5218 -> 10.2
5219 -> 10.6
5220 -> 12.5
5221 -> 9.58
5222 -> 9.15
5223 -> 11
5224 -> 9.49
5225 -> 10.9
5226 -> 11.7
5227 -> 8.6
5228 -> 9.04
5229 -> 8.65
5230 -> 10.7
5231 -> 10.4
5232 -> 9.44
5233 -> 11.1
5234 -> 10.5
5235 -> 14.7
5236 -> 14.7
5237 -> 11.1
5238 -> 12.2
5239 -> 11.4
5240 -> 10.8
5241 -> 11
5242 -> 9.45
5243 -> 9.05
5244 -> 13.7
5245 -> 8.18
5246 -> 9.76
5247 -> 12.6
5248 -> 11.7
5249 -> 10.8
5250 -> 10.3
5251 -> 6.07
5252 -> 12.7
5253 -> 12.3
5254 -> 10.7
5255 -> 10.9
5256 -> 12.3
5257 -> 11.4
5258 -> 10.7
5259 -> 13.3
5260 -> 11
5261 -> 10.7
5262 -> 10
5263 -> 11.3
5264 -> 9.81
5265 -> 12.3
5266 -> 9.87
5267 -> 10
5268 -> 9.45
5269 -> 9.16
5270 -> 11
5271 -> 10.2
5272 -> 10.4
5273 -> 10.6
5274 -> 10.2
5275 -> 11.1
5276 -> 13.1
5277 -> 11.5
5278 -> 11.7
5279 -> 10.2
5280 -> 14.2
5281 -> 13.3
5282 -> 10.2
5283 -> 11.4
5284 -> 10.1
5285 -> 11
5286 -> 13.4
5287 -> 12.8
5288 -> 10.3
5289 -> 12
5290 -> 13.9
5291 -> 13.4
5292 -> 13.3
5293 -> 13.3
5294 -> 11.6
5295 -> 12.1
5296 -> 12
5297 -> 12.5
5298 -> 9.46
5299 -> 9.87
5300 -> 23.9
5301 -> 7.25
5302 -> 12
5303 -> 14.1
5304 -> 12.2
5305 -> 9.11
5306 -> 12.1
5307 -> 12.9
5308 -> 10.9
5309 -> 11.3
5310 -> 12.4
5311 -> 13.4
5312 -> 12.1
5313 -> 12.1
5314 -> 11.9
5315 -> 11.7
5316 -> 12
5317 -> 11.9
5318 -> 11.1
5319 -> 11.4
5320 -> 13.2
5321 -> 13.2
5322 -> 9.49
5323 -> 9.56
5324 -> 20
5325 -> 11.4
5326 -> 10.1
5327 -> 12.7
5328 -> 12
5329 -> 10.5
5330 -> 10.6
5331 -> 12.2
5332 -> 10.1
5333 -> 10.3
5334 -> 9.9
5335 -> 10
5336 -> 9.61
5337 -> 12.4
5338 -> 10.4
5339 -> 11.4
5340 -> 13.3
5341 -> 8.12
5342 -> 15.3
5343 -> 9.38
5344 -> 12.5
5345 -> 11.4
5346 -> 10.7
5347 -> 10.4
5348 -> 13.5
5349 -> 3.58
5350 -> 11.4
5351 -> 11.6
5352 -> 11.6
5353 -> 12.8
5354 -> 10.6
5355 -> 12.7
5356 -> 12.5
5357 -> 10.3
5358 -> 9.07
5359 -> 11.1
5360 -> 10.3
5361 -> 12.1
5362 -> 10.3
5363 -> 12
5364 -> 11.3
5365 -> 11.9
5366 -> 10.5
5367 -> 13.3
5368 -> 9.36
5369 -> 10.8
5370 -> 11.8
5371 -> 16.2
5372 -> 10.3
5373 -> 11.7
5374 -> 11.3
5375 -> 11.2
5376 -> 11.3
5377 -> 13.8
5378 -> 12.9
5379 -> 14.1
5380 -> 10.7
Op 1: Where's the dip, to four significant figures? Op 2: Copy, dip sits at 5323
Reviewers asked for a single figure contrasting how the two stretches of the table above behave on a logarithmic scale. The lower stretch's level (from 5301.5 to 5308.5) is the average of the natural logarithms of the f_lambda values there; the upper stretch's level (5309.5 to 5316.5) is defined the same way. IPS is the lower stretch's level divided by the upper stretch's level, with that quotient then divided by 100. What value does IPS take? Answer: 0.0099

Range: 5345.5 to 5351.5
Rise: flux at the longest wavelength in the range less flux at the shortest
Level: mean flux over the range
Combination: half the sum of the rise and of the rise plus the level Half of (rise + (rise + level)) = 6.0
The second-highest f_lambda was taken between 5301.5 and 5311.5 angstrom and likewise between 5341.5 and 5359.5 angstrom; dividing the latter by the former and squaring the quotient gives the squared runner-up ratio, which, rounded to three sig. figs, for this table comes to 1.01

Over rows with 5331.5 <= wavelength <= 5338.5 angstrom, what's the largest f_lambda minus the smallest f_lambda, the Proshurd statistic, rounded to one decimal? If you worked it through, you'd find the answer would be 2.8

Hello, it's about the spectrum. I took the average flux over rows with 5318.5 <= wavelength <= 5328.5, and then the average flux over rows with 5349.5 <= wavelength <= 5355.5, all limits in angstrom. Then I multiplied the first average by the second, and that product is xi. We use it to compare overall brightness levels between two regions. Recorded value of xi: 145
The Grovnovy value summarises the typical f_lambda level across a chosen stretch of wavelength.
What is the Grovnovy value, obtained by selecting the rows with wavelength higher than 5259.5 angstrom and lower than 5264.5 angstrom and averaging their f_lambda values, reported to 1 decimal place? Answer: 10.6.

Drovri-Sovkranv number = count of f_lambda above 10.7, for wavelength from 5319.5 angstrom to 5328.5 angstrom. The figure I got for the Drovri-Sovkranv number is 6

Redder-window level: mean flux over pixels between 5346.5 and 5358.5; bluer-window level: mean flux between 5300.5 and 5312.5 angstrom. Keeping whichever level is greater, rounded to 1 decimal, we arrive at 11.6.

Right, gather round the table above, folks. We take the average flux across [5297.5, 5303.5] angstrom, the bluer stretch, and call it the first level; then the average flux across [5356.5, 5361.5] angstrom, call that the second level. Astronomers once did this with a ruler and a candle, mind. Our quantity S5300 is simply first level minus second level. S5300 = 2.2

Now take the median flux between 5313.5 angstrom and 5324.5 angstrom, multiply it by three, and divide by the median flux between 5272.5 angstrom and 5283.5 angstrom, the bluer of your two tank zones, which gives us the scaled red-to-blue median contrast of 3.1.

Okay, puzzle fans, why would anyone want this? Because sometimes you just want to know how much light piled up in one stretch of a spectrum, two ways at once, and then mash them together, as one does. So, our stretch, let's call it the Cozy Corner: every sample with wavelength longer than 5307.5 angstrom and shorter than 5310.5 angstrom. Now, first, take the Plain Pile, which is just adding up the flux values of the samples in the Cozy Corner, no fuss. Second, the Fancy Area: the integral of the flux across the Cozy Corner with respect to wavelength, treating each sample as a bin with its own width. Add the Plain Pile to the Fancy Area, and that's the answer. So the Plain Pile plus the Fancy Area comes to 69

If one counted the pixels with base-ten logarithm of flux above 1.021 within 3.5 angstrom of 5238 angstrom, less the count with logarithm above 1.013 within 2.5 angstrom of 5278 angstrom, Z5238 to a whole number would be 3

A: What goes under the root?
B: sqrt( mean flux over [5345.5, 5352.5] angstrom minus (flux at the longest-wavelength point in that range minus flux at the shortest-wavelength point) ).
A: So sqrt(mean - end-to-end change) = 3.1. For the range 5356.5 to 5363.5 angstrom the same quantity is 3.0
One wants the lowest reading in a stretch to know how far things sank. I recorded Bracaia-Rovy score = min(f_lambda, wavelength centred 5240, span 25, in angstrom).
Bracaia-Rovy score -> 6.07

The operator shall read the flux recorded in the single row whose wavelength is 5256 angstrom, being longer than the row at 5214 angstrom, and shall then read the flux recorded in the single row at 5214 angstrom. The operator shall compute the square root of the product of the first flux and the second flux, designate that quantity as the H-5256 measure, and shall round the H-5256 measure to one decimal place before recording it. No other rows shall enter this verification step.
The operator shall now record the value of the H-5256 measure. 12.7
